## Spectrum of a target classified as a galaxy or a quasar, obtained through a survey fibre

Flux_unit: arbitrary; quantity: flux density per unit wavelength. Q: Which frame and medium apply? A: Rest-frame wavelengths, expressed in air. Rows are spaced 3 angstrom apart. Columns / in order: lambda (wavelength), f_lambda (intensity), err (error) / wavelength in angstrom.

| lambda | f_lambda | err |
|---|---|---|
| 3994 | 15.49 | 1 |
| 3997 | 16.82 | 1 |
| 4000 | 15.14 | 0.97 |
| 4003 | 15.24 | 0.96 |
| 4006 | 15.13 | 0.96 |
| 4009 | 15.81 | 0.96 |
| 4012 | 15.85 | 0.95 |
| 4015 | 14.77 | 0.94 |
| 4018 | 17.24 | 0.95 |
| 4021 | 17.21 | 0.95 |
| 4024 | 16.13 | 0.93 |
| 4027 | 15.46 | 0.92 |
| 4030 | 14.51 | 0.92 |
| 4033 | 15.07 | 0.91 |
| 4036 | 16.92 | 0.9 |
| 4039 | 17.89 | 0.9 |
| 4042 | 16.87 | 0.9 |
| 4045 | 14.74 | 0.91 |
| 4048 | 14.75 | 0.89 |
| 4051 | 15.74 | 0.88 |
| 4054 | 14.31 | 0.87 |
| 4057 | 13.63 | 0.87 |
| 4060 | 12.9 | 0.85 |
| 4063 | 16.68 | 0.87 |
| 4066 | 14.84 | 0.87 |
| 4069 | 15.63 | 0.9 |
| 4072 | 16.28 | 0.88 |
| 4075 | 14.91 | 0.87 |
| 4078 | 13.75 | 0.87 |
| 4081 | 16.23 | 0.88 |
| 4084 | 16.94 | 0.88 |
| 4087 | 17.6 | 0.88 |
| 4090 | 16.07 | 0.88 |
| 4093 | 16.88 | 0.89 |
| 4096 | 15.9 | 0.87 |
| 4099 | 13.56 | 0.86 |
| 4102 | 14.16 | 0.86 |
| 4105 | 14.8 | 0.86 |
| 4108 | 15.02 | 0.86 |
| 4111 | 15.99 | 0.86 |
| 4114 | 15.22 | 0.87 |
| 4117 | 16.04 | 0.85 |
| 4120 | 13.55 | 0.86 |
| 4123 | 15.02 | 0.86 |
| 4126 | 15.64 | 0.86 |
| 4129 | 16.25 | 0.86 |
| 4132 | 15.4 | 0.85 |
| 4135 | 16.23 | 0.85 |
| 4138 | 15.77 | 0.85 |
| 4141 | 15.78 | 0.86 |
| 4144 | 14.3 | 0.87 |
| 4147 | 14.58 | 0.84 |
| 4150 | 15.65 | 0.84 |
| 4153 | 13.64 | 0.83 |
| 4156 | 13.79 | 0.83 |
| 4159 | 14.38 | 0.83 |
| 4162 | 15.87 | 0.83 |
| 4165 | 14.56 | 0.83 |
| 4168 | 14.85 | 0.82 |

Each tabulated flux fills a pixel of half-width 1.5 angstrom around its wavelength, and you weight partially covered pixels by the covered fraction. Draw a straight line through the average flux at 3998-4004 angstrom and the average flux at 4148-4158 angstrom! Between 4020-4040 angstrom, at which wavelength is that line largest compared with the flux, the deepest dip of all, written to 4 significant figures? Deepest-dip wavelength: 4030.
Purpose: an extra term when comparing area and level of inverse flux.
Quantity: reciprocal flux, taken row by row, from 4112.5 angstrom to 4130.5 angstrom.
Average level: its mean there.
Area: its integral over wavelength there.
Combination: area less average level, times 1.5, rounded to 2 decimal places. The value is 1.67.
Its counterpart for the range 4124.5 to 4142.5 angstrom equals 1.61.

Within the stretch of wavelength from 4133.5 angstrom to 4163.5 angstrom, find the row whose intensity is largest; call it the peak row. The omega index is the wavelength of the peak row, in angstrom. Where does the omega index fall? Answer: 4135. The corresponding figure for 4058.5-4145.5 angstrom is 4087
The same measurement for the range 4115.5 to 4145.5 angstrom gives 4129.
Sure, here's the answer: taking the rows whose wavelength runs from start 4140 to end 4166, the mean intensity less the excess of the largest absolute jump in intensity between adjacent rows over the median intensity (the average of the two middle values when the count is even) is 27.3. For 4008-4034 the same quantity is 29.1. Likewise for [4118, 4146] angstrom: 29.5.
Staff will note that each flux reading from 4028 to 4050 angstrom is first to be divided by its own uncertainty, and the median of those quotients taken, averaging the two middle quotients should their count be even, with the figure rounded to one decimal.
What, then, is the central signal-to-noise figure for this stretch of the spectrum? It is 16.6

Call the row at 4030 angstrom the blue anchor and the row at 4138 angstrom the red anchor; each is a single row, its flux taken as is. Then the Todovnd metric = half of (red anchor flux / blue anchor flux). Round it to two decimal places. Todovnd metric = 0.54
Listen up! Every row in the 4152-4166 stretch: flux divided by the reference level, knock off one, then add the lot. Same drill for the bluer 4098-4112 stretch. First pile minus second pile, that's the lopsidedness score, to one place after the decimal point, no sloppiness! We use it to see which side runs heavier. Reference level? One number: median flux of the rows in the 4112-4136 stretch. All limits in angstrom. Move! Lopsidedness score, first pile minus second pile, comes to -0.1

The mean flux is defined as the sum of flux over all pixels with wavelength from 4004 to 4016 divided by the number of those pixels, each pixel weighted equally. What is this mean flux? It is 15.4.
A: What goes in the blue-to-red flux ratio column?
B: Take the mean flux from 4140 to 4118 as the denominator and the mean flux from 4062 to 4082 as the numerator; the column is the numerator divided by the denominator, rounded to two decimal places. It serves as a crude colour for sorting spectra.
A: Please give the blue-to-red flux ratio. 1.00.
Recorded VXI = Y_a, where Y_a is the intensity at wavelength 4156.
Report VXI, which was 13.79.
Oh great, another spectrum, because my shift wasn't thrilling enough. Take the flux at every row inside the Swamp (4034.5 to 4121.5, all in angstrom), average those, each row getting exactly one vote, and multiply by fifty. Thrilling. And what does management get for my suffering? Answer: 772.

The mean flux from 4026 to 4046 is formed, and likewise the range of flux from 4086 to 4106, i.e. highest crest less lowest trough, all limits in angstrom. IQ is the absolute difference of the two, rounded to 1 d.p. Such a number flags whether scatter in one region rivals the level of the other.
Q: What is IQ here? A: 11.9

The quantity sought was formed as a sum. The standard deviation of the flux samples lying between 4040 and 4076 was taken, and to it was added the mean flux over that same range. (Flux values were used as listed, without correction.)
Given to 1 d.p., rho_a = 16.3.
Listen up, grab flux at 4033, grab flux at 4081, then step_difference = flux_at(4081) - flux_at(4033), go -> 1.2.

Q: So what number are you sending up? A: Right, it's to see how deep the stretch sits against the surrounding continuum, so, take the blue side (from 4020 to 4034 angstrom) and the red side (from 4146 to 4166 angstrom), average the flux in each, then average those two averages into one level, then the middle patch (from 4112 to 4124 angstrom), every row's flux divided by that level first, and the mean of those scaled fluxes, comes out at 0.99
